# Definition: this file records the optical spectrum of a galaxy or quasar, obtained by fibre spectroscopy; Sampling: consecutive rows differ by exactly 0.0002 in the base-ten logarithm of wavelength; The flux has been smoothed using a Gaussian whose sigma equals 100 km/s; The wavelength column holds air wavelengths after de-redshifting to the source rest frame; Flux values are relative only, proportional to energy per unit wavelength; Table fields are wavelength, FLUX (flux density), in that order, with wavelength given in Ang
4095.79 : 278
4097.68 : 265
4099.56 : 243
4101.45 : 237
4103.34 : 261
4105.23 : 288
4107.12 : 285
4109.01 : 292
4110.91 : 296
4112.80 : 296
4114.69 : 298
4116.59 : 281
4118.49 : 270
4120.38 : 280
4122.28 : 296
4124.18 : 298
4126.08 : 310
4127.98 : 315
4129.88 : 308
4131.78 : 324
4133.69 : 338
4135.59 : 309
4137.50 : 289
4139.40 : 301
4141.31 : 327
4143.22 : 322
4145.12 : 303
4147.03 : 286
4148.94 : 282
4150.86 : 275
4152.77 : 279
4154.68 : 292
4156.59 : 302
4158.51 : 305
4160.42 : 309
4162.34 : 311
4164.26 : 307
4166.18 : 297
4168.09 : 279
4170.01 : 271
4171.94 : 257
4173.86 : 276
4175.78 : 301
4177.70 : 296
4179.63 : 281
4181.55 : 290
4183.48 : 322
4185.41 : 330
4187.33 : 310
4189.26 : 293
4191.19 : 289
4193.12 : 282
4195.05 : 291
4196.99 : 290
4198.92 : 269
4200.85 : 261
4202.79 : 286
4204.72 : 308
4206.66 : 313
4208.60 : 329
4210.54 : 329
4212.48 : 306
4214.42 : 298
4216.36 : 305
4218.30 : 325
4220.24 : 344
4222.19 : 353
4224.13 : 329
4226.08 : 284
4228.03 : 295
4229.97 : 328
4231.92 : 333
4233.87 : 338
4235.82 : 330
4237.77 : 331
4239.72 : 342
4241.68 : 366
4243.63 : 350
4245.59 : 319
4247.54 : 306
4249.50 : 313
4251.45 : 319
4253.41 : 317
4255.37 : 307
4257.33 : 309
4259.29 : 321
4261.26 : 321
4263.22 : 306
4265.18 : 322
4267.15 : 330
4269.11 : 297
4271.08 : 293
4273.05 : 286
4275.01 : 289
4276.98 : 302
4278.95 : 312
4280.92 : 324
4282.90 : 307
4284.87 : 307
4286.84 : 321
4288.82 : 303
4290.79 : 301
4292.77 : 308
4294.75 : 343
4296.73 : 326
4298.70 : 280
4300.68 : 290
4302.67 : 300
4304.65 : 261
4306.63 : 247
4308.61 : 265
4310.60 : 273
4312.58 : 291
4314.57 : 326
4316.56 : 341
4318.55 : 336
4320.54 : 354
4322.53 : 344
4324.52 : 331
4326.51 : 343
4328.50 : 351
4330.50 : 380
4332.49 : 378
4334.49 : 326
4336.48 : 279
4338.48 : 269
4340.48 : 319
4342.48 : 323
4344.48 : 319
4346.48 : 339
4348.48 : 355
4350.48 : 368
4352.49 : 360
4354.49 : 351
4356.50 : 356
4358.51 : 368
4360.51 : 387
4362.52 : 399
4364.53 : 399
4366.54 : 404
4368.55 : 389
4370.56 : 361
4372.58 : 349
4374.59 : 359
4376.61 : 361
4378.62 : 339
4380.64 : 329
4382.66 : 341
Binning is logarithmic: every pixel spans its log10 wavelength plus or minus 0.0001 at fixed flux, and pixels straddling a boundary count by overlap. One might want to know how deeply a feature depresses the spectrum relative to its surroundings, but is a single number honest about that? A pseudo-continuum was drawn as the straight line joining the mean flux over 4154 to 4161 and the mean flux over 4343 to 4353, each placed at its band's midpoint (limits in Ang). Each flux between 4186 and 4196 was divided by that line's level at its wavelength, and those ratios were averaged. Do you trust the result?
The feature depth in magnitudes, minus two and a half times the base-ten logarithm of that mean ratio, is 0.06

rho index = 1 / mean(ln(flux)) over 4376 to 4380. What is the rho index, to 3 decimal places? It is 0.171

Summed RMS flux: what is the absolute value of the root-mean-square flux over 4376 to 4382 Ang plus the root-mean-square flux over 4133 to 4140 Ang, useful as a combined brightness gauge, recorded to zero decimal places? 653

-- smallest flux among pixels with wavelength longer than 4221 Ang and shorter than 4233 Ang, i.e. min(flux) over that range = 284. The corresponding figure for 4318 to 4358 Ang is 269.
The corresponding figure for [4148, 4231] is 257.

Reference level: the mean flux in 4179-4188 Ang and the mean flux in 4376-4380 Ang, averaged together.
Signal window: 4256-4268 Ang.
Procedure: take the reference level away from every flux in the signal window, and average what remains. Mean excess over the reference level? -10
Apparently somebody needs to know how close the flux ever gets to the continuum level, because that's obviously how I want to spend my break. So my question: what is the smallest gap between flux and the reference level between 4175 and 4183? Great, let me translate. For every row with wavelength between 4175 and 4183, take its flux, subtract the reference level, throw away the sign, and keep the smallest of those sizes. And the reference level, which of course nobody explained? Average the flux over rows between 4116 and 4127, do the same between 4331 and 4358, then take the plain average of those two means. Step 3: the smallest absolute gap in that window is 11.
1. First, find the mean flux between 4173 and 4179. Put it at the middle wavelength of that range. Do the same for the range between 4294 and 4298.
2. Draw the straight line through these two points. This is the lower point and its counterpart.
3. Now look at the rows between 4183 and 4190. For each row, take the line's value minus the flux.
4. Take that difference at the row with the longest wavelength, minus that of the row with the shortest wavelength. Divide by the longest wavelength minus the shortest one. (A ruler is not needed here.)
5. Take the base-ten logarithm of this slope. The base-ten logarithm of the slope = 0.73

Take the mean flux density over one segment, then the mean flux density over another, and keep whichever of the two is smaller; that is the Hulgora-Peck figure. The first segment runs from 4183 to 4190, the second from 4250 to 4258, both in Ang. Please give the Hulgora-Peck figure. 313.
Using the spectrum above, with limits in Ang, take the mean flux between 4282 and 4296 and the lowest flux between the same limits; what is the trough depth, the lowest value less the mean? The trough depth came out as -12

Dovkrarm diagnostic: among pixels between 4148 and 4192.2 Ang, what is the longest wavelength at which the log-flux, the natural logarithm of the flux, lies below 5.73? 4191.19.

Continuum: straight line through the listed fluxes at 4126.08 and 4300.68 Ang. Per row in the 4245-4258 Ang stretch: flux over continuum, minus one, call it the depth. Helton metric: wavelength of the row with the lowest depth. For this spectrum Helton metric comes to 4247.54 Ang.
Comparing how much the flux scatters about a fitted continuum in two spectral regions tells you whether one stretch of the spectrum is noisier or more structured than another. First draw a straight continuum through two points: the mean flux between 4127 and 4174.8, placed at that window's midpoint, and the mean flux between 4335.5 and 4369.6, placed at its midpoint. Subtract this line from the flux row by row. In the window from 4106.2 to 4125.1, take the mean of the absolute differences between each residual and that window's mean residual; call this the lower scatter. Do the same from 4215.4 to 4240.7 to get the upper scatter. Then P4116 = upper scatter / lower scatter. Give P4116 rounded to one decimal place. 1.7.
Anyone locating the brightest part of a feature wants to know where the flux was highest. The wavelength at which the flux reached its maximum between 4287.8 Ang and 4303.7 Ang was 4294.75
